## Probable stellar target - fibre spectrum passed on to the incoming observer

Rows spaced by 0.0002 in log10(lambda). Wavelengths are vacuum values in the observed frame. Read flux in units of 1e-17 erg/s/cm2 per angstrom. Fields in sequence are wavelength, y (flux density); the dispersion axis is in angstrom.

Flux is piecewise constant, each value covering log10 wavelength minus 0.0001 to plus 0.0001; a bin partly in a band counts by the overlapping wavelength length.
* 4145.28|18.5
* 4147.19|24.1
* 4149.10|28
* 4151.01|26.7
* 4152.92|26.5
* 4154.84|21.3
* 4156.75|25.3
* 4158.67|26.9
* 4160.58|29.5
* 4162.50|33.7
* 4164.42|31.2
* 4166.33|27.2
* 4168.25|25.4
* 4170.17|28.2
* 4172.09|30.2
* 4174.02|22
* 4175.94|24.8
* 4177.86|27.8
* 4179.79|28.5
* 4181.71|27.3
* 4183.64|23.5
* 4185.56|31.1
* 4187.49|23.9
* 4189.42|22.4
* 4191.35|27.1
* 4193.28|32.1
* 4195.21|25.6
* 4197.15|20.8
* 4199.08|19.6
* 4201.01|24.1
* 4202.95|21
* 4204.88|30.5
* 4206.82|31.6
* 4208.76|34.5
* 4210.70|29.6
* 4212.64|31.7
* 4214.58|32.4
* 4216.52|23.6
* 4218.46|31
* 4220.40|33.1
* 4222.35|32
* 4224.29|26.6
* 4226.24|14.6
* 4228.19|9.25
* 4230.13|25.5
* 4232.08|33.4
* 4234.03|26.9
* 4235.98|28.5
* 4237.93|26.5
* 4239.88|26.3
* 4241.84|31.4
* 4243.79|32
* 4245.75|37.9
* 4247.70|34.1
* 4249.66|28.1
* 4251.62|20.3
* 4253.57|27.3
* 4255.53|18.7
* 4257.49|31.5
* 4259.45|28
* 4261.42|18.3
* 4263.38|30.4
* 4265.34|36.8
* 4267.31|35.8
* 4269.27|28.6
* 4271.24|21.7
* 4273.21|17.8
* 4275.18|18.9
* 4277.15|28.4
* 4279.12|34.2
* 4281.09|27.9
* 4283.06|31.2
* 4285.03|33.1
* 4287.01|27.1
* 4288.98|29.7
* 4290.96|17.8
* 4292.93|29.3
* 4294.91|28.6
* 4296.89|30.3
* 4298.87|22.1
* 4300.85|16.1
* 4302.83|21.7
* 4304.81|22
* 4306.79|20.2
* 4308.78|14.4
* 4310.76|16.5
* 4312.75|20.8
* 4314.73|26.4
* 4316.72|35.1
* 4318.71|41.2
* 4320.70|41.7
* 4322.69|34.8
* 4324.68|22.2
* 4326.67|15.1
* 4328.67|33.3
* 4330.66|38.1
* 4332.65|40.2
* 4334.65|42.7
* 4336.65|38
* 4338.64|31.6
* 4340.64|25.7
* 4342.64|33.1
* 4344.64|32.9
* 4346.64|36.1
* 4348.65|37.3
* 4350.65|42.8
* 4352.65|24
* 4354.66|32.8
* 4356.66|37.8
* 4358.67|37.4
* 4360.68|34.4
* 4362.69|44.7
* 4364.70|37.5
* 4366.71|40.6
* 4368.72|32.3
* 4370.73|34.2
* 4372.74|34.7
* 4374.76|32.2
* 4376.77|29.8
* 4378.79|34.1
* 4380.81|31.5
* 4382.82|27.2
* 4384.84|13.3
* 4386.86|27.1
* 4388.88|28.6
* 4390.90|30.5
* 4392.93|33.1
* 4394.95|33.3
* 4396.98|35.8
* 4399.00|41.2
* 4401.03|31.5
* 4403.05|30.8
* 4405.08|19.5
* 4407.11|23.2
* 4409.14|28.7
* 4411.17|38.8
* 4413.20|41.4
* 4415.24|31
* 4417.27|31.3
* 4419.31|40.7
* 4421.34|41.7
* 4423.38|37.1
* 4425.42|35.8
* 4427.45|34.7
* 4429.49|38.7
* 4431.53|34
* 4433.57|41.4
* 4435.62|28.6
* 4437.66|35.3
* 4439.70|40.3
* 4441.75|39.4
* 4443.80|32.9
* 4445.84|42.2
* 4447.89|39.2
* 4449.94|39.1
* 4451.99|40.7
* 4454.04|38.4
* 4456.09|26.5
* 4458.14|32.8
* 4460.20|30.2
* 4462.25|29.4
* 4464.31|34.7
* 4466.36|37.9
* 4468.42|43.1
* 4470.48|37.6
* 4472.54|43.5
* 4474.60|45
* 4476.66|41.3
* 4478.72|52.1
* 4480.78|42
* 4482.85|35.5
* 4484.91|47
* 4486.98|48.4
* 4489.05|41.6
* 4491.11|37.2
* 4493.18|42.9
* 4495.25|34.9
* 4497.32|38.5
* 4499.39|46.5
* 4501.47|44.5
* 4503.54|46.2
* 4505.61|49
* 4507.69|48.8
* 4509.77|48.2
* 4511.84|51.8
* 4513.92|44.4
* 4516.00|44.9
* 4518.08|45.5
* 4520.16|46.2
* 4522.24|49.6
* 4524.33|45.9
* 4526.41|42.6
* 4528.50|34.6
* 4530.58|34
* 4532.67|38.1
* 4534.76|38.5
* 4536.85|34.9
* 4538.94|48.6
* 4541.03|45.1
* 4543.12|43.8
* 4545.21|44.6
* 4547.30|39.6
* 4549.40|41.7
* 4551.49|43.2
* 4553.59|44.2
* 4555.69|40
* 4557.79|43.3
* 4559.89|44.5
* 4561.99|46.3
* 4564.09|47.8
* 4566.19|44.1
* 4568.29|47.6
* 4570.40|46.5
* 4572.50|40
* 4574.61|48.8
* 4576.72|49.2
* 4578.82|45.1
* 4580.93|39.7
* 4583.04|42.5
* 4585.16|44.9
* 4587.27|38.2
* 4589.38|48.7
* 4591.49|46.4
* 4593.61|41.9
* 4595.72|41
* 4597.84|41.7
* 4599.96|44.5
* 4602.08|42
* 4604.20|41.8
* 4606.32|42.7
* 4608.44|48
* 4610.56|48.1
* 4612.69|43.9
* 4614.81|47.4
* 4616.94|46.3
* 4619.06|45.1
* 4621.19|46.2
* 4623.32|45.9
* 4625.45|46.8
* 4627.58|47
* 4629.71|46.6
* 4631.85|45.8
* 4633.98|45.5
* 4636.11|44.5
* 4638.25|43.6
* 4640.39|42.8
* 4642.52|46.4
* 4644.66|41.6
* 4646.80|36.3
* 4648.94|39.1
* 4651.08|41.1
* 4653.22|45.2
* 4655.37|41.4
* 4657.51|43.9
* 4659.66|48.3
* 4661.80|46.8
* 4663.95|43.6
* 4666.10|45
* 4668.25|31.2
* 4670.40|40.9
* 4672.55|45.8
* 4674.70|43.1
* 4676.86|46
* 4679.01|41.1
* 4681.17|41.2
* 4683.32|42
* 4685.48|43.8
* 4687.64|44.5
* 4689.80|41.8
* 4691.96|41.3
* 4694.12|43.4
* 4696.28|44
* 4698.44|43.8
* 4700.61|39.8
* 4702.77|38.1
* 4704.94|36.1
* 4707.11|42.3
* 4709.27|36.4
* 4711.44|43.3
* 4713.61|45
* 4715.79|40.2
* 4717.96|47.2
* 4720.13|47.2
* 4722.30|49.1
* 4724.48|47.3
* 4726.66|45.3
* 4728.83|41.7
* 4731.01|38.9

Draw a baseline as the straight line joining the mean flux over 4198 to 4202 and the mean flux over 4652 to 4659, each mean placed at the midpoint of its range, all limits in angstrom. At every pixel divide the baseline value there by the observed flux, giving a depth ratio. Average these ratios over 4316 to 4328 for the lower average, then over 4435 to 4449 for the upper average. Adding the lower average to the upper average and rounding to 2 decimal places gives 1.92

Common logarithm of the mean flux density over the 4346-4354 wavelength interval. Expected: 1.54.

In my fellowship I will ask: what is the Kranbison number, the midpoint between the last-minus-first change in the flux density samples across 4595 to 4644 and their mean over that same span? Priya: 25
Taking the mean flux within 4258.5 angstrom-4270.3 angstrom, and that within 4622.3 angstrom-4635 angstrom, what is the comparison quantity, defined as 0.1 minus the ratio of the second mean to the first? -1.5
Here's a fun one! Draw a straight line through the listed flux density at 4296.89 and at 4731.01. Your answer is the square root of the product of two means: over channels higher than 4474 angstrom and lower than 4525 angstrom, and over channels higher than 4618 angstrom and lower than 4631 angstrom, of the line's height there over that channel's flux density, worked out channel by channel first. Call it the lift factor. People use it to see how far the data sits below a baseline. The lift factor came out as 0.79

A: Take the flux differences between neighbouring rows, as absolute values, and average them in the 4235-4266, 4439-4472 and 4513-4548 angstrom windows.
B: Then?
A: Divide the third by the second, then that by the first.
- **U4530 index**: 0.127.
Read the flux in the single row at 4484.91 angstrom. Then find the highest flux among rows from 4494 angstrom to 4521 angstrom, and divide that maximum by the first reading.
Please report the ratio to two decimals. 1.10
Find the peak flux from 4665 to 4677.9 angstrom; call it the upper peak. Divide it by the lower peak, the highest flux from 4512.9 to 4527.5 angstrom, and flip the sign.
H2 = -0.93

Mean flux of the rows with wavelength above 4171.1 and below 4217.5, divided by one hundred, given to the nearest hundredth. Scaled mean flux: 0.27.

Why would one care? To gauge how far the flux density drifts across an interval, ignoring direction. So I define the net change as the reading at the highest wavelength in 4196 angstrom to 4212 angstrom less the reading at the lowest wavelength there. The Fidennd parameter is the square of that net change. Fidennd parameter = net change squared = 77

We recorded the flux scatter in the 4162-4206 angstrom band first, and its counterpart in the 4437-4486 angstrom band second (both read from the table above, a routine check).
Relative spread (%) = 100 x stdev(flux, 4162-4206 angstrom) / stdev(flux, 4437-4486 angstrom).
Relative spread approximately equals 67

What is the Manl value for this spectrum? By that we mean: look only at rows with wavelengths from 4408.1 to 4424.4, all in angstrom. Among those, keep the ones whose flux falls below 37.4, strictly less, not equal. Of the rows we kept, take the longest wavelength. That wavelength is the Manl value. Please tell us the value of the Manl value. 4423.38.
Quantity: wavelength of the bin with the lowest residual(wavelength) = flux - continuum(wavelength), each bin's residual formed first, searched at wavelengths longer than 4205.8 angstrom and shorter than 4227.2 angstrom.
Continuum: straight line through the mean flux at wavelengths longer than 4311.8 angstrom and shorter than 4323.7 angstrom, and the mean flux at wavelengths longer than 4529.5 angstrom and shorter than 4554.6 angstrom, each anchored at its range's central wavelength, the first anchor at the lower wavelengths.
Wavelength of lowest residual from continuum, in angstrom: 4226.24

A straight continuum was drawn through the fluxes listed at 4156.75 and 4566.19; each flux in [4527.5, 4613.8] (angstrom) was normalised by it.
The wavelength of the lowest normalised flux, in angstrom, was 4530.58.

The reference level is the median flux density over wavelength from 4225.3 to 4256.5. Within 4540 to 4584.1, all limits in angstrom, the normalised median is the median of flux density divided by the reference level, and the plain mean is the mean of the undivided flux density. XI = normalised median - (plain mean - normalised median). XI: -41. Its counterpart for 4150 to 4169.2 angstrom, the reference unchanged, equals -25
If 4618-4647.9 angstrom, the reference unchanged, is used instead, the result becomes -41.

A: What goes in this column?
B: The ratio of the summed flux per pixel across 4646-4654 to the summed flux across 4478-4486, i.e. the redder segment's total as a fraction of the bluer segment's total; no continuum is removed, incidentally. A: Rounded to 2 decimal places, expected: 0.92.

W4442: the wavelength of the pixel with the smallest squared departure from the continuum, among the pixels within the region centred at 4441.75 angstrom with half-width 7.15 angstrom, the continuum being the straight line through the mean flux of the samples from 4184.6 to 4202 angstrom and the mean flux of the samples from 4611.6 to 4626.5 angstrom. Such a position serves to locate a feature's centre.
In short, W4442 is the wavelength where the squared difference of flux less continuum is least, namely 4447.89 angstrom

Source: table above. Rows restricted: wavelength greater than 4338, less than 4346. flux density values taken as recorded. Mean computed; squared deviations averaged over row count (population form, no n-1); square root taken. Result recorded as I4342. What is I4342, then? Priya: 3.0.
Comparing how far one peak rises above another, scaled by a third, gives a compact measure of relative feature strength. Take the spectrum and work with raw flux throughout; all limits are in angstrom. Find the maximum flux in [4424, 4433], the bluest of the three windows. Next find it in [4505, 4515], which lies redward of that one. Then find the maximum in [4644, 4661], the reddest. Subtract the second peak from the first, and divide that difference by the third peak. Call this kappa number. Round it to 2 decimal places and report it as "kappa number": -0.27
